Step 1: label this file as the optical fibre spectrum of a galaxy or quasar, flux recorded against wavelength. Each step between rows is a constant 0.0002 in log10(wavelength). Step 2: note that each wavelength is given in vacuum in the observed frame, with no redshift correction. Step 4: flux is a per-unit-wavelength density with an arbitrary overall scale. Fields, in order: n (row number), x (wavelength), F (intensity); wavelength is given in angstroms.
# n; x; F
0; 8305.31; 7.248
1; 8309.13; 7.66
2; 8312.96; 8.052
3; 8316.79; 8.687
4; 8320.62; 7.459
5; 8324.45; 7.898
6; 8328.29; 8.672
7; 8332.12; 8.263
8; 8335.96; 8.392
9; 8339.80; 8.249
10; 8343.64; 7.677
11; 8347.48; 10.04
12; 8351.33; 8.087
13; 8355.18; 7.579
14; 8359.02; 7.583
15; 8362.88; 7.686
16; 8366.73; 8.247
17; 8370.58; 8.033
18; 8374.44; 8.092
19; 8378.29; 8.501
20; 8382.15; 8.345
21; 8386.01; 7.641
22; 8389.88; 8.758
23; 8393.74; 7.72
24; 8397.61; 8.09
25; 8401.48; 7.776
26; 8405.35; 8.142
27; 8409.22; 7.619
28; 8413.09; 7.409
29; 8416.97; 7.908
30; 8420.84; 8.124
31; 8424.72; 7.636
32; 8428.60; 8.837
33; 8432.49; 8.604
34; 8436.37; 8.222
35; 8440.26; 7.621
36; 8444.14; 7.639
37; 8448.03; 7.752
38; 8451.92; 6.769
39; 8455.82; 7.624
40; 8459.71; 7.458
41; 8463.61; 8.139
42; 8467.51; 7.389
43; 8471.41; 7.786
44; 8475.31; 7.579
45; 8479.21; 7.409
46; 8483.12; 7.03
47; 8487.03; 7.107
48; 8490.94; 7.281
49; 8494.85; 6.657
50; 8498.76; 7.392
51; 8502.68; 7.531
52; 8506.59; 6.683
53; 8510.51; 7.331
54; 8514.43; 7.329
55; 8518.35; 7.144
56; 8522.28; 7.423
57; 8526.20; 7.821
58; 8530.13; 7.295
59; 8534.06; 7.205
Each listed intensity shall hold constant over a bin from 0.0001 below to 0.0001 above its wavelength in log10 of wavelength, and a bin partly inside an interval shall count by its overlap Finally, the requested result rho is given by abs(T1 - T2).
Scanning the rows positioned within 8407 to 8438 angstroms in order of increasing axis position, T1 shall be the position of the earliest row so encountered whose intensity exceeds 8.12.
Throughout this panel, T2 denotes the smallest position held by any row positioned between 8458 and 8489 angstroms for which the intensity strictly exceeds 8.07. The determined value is 42.8 angstroms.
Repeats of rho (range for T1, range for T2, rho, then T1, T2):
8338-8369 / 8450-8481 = 123.8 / 8339.80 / 8463.61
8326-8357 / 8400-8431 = 77.1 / 8328.29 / 8405.35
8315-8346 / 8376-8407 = 61.5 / 8316.79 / 8378.29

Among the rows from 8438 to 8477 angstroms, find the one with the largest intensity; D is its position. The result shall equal 8463.61 angstroms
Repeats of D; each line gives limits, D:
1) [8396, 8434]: 8428.60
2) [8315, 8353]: 8347.48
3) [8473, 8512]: 8475.31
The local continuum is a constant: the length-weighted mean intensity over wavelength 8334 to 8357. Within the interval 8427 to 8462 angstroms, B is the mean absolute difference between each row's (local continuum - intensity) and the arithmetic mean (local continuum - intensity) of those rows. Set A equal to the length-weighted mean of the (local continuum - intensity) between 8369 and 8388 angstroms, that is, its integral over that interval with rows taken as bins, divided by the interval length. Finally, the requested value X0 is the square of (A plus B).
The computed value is 0.5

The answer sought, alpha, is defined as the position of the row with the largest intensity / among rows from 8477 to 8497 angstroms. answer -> 8479.21 angstroms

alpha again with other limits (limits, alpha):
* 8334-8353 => 8347.48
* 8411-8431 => 8428.60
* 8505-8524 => 8522.28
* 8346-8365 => 8347.48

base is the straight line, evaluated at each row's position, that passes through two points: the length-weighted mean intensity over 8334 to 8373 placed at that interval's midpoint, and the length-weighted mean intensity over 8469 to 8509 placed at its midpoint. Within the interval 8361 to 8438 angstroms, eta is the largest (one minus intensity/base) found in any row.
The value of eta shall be 0.05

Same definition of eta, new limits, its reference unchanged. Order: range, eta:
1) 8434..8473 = 0.10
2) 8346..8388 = 0.07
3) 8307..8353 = 0.11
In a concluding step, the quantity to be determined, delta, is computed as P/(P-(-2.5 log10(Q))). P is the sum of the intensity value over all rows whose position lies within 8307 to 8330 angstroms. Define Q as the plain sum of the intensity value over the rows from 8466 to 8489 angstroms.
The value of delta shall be 0.922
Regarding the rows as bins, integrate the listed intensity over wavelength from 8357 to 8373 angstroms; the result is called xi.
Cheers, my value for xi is 126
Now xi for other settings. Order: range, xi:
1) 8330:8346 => 131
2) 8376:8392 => 133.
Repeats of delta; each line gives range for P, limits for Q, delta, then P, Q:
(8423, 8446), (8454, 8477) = 0.921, 48.6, 46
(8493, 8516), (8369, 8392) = 0.910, 42.9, 49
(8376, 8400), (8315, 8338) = 0.921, 49.1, 49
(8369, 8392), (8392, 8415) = 0.922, 49.4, 47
